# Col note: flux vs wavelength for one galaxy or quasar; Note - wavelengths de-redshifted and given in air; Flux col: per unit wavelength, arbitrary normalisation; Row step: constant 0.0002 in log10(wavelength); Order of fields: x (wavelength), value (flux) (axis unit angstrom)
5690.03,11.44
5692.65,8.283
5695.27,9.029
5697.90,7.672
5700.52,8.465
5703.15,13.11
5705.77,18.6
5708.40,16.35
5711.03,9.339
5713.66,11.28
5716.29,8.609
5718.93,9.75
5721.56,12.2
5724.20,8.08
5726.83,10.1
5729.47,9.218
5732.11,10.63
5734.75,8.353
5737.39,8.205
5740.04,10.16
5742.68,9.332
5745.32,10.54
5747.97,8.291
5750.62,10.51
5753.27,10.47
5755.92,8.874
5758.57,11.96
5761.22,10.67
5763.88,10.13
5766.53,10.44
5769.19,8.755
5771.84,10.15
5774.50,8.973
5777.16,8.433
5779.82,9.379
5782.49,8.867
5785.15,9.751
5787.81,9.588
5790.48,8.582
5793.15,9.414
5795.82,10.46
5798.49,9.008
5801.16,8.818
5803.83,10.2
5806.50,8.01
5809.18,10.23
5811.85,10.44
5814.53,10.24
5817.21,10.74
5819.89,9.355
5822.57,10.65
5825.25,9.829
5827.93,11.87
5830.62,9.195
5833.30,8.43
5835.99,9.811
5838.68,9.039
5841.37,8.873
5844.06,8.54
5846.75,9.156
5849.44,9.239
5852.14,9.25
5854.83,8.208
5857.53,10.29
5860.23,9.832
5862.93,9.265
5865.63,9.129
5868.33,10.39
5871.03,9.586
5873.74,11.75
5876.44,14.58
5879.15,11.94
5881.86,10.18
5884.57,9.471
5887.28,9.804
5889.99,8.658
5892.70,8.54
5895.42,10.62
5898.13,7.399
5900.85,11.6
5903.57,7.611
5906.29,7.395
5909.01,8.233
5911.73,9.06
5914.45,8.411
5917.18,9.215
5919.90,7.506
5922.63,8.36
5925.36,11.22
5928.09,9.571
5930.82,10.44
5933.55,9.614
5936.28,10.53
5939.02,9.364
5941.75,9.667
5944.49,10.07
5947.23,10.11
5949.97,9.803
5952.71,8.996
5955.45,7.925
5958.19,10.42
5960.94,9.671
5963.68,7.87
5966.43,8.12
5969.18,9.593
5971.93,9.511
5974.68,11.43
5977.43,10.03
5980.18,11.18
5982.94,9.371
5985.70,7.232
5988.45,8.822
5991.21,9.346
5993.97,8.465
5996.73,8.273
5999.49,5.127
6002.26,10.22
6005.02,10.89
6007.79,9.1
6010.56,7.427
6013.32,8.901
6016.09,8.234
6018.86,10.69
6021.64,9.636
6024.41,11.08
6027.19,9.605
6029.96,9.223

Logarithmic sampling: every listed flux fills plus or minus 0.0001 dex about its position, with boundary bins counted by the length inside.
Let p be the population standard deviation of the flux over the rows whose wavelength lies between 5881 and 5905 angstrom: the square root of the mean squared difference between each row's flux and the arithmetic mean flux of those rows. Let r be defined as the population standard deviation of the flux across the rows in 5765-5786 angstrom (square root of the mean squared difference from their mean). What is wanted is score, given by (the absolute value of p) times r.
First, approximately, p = 1.3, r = 0.67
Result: 0.9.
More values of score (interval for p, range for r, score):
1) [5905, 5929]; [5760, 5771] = 0.8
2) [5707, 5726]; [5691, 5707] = 10.2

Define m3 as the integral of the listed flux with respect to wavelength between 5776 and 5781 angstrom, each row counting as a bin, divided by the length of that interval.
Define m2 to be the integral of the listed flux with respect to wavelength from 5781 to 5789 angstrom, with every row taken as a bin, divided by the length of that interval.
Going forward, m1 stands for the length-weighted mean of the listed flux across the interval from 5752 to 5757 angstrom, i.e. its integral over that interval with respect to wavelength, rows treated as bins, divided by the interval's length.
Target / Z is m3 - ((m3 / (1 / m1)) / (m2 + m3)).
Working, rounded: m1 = 9.7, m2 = 9.40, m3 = 8.9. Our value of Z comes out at 4.2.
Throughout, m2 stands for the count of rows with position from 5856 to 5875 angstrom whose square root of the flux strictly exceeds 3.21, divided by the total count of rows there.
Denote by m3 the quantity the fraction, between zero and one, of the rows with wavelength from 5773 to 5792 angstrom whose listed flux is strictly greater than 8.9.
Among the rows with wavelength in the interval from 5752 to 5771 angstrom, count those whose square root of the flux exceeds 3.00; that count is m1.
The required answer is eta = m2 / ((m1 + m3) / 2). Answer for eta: 0.10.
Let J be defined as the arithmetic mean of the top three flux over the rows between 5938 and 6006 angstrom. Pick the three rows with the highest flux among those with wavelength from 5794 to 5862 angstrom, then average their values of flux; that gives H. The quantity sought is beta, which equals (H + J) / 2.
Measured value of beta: 11.1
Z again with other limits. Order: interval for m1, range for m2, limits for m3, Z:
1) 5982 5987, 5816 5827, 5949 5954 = 5.4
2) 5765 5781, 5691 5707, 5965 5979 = 5.3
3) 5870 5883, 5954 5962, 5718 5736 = 3.8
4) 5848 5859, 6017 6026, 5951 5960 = 4.8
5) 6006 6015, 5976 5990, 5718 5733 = 5.6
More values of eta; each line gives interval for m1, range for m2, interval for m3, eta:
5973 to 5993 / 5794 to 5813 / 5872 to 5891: 0.10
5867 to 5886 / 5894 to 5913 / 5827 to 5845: 0.08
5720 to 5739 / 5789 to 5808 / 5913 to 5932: 0.06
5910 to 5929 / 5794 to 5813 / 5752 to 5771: 0.12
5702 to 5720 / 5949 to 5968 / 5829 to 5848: 0.04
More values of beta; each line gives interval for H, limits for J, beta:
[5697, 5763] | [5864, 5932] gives 14.4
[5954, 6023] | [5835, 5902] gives 12.0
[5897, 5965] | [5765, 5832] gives 11.1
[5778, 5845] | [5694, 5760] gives 13.6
